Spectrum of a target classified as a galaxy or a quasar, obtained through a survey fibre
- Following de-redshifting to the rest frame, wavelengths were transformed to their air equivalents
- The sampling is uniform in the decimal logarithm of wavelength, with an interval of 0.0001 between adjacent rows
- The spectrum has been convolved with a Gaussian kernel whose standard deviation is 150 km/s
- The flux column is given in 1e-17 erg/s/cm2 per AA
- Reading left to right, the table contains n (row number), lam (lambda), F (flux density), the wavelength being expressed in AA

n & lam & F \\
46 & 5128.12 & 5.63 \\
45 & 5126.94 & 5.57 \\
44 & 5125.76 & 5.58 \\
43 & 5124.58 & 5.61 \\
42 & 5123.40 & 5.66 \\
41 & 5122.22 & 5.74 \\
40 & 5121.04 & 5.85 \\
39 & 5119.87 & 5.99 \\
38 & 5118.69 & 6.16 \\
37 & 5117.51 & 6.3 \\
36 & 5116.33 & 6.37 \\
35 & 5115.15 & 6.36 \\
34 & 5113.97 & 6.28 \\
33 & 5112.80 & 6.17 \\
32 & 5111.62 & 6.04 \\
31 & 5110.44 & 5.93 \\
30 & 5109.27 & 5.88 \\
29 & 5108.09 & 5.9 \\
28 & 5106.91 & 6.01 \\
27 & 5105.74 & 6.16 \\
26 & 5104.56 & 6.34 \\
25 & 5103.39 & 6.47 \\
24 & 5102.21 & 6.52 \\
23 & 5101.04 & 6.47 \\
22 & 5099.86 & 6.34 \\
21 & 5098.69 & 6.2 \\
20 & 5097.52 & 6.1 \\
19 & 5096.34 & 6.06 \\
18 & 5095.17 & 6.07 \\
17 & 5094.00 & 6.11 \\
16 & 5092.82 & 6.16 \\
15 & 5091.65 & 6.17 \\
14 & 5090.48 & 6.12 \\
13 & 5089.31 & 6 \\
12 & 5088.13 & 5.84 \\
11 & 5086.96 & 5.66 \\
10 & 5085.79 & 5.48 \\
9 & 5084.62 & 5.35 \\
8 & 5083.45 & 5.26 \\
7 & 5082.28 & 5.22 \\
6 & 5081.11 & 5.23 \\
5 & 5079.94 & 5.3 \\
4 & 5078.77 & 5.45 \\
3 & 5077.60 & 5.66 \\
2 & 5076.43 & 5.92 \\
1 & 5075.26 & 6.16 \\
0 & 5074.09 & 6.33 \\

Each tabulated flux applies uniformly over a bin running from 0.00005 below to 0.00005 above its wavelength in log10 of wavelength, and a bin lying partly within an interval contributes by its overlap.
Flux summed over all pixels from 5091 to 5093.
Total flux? 12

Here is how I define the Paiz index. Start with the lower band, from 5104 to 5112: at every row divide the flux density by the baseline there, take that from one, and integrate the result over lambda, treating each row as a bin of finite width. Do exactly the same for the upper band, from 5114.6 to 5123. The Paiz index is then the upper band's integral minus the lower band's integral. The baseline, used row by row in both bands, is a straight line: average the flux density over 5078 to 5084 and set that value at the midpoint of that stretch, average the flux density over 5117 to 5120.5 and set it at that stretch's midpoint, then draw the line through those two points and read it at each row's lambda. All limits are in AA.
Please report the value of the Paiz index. 0.2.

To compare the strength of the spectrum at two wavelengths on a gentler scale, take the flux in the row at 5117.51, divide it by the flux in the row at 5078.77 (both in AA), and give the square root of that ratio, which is 1.08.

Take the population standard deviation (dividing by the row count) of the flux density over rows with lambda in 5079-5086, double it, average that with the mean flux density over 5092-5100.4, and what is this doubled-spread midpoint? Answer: 3.16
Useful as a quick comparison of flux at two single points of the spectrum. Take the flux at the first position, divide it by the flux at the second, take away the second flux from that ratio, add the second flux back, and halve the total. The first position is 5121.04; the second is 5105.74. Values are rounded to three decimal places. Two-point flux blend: 0.475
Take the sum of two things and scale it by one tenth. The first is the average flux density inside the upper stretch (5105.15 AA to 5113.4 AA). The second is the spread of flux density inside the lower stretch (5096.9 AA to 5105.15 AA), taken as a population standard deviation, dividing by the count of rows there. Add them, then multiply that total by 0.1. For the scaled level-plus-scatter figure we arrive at 0.616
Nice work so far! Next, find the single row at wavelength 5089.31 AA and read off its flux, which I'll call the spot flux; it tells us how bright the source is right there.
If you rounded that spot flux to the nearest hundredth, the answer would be 6.00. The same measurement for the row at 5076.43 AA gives 5.92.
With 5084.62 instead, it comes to 5.35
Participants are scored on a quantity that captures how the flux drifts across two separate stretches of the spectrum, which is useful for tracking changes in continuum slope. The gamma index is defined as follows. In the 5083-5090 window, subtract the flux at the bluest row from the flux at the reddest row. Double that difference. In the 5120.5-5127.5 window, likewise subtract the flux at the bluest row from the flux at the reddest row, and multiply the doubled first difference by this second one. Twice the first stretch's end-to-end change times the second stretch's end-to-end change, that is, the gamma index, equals -0.41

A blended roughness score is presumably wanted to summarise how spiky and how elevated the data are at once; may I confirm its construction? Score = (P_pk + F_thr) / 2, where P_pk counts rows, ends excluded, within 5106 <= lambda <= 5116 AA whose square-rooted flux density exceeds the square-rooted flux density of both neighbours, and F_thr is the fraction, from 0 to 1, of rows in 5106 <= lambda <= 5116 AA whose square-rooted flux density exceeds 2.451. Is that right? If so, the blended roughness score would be 0.3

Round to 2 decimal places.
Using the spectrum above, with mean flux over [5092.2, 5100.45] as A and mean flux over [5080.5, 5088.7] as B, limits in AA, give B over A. 0.88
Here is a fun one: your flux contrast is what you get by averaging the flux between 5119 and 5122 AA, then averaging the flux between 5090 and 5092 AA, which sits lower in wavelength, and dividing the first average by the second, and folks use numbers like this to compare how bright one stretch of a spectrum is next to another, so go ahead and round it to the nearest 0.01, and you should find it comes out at 0.96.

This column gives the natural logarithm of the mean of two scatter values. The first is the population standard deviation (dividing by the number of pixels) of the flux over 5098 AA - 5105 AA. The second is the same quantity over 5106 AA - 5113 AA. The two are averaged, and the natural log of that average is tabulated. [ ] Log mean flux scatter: -2.3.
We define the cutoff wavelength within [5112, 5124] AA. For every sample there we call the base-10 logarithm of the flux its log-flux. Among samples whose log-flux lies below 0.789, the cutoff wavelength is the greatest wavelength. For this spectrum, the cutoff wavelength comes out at 5123.40 AA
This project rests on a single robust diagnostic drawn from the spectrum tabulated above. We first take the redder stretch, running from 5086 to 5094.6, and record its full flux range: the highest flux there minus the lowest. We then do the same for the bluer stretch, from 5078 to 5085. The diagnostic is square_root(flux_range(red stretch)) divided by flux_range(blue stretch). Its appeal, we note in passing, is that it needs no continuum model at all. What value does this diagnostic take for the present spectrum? 3.1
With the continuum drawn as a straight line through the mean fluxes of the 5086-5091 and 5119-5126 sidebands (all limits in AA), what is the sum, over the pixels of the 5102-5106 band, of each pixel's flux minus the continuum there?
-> 2.2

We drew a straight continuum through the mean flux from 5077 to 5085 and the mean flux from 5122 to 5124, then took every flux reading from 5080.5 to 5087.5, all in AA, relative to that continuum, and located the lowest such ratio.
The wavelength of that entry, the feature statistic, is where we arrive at 5082.28 AA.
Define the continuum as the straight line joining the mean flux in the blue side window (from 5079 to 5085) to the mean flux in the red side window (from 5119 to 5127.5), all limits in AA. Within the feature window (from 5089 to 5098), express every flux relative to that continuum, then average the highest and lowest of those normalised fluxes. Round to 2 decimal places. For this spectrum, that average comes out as 1.13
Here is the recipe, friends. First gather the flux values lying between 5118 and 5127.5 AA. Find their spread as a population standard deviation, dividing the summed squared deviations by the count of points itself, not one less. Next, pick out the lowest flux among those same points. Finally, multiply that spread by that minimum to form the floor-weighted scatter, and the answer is 1.1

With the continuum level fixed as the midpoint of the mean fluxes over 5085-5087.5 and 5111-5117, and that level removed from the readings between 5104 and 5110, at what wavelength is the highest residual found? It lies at 5104.56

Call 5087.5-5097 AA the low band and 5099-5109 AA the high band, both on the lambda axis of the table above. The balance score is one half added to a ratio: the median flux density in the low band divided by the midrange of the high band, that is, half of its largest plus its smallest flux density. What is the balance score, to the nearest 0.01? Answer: 1.48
